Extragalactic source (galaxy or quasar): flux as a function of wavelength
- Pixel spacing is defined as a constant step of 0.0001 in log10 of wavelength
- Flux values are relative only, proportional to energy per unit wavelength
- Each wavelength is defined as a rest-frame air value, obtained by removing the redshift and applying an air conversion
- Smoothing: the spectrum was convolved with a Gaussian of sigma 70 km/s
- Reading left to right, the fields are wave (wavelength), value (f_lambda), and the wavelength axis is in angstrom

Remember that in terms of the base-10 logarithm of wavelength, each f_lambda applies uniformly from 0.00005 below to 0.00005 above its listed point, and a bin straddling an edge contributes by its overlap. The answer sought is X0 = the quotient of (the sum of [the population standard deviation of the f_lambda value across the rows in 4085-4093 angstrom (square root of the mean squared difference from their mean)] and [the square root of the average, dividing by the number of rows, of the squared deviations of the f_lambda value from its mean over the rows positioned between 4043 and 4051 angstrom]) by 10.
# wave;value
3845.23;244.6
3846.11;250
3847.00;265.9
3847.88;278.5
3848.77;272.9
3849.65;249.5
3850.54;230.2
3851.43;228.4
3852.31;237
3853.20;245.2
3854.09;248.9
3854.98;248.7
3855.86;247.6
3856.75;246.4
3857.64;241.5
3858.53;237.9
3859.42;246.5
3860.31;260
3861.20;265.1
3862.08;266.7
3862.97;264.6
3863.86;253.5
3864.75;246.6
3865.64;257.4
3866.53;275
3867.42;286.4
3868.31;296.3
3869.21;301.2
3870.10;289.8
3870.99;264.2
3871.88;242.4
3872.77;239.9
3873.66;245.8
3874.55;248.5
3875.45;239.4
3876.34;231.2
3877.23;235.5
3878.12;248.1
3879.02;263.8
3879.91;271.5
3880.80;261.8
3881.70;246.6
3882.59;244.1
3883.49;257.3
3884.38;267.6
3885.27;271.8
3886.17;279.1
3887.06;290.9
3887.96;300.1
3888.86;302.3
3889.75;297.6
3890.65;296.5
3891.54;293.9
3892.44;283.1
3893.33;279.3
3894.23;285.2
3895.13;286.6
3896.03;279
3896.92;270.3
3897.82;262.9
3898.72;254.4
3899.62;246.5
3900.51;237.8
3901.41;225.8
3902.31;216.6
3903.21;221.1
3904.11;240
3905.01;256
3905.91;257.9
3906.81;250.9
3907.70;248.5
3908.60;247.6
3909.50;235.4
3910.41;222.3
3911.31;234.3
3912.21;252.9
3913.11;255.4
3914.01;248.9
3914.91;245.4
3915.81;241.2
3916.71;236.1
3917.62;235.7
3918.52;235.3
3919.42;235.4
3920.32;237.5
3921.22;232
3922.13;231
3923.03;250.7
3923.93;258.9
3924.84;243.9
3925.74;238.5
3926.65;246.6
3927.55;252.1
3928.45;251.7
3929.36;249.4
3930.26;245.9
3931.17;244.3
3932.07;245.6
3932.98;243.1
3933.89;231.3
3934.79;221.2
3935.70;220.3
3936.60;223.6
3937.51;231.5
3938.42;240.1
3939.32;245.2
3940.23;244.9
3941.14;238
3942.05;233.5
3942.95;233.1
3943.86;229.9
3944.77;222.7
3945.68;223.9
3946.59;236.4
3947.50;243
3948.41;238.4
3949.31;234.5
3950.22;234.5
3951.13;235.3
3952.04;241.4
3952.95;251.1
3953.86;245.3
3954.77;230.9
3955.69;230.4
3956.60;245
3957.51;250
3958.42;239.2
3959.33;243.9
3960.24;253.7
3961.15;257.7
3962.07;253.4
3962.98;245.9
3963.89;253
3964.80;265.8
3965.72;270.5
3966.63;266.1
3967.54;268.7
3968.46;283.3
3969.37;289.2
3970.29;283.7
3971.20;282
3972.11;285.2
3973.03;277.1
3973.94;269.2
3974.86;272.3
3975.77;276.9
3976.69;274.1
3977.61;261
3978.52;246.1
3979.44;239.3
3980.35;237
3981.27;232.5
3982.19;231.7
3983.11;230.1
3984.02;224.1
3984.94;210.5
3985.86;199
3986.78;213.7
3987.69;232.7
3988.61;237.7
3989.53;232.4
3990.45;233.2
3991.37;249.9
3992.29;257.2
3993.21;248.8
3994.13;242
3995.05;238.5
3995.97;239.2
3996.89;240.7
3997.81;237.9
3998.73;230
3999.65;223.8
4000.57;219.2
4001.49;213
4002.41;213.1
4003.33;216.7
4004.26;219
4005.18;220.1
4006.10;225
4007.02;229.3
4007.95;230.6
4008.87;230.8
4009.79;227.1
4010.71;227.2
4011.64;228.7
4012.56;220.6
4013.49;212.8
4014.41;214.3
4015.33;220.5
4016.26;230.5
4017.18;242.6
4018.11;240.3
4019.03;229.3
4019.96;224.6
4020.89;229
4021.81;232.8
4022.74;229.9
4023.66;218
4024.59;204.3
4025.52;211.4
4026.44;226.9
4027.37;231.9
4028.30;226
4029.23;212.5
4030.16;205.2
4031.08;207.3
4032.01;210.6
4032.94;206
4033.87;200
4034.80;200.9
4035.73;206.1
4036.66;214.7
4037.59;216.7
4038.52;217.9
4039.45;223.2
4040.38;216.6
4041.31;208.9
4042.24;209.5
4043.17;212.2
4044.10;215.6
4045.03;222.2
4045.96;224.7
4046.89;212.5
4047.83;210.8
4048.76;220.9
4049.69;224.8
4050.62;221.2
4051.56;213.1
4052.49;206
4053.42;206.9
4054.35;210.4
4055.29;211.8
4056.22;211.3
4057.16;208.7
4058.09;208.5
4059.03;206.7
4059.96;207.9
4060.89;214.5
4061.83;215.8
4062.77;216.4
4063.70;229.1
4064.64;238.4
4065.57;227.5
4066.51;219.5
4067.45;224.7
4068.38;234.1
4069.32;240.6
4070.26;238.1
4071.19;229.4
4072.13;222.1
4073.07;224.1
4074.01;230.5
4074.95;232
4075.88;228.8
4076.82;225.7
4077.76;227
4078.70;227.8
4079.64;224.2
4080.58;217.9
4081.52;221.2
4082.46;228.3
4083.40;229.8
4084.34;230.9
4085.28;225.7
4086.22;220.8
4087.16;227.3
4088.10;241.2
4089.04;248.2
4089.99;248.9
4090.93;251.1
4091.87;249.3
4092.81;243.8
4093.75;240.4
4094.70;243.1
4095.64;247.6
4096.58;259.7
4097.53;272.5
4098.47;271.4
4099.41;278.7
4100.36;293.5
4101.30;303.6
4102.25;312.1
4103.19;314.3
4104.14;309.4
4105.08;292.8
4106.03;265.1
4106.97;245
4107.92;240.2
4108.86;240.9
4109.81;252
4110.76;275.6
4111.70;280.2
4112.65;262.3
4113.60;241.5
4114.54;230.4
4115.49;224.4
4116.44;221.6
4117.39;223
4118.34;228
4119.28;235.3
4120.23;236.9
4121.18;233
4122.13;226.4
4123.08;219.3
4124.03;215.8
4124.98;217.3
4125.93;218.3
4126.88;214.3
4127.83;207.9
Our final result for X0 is 1.6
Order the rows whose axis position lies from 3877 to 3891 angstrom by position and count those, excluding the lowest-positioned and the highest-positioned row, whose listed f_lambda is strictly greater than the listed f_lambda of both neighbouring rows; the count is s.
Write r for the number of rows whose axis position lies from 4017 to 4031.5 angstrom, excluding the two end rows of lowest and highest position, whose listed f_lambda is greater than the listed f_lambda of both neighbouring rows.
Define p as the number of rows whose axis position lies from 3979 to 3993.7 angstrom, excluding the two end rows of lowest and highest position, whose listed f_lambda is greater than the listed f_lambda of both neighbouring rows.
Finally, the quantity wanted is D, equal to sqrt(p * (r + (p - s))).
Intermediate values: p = 2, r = 2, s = 2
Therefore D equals 2.0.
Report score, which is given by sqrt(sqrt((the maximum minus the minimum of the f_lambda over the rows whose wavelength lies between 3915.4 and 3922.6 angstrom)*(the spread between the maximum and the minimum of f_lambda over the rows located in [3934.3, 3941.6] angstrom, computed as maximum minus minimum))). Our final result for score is 4.0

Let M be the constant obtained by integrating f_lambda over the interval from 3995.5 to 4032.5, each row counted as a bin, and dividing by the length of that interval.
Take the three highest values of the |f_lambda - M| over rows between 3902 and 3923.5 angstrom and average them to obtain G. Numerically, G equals 33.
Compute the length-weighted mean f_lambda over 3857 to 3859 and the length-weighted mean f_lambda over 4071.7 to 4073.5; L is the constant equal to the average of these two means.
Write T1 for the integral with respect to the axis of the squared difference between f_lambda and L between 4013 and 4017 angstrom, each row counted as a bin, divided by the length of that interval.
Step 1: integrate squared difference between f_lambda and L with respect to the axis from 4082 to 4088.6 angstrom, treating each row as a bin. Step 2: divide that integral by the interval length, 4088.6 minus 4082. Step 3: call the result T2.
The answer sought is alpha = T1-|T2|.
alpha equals 144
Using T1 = 183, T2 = 40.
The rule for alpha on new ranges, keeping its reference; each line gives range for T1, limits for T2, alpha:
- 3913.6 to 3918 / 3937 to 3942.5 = 46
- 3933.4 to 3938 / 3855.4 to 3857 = -192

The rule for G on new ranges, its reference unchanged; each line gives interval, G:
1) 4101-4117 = 88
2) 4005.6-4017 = 9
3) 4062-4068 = 9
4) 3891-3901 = 65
